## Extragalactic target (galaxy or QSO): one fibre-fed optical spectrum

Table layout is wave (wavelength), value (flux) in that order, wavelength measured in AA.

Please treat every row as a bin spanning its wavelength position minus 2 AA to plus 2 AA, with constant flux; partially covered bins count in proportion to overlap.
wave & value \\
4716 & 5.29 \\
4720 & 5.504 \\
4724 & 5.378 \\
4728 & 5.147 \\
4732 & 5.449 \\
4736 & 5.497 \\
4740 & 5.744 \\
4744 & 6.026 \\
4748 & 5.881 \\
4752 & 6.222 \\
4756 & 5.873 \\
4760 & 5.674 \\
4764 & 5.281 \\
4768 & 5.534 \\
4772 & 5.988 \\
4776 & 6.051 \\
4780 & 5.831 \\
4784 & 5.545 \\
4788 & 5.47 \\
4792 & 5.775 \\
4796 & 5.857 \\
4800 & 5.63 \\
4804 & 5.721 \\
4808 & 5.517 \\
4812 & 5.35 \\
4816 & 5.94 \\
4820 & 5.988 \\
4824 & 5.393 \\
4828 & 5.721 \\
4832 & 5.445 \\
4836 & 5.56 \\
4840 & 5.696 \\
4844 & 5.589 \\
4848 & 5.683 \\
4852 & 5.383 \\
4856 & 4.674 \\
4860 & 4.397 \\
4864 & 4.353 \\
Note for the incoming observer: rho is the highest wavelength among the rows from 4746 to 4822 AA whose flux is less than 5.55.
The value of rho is 4812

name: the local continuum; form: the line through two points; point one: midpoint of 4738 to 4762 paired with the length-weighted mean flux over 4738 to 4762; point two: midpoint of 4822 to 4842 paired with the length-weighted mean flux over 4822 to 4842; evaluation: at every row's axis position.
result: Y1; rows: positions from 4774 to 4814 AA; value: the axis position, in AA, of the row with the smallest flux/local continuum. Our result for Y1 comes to 4812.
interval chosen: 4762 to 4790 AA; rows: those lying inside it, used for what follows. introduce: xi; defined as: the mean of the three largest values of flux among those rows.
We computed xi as 5.96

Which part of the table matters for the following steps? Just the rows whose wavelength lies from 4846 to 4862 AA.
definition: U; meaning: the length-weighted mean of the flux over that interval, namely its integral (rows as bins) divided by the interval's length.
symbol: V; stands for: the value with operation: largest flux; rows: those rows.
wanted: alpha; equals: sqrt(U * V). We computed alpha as 5.35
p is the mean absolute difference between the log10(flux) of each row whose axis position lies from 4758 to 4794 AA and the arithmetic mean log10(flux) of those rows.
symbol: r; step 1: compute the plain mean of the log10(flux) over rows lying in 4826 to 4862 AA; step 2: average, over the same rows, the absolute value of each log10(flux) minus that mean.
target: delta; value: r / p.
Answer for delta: 2.0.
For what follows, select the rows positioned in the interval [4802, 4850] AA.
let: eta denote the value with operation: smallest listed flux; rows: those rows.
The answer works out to 5.35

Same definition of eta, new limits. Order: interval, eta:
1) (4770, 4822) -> 5.35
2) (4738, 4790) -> 5.281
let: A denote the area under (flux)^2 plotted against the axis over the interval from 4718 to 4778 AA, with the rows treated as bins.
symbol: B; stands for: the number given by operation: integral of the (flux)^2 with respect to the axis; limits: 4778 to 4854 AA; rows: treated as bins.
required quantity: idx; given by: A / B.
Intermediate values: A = 1944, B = 2417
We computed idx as 0.80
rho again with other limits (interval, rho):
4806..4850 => 4832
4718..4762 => 4736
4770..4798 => 4788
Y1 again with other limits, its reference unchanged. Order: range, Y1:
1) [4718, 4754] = 4728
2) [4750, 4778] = 4764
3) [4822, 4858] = 4856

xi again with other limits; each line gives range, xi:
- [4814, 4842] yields 5.88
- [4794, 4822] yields 5.93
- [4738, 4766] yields 6.04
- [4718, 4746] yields 5.76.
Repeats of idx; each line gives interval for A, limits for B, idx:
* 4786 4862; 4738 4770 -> 2.17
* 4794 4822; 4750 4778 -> 0.97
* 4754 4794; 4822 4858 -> 1.21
